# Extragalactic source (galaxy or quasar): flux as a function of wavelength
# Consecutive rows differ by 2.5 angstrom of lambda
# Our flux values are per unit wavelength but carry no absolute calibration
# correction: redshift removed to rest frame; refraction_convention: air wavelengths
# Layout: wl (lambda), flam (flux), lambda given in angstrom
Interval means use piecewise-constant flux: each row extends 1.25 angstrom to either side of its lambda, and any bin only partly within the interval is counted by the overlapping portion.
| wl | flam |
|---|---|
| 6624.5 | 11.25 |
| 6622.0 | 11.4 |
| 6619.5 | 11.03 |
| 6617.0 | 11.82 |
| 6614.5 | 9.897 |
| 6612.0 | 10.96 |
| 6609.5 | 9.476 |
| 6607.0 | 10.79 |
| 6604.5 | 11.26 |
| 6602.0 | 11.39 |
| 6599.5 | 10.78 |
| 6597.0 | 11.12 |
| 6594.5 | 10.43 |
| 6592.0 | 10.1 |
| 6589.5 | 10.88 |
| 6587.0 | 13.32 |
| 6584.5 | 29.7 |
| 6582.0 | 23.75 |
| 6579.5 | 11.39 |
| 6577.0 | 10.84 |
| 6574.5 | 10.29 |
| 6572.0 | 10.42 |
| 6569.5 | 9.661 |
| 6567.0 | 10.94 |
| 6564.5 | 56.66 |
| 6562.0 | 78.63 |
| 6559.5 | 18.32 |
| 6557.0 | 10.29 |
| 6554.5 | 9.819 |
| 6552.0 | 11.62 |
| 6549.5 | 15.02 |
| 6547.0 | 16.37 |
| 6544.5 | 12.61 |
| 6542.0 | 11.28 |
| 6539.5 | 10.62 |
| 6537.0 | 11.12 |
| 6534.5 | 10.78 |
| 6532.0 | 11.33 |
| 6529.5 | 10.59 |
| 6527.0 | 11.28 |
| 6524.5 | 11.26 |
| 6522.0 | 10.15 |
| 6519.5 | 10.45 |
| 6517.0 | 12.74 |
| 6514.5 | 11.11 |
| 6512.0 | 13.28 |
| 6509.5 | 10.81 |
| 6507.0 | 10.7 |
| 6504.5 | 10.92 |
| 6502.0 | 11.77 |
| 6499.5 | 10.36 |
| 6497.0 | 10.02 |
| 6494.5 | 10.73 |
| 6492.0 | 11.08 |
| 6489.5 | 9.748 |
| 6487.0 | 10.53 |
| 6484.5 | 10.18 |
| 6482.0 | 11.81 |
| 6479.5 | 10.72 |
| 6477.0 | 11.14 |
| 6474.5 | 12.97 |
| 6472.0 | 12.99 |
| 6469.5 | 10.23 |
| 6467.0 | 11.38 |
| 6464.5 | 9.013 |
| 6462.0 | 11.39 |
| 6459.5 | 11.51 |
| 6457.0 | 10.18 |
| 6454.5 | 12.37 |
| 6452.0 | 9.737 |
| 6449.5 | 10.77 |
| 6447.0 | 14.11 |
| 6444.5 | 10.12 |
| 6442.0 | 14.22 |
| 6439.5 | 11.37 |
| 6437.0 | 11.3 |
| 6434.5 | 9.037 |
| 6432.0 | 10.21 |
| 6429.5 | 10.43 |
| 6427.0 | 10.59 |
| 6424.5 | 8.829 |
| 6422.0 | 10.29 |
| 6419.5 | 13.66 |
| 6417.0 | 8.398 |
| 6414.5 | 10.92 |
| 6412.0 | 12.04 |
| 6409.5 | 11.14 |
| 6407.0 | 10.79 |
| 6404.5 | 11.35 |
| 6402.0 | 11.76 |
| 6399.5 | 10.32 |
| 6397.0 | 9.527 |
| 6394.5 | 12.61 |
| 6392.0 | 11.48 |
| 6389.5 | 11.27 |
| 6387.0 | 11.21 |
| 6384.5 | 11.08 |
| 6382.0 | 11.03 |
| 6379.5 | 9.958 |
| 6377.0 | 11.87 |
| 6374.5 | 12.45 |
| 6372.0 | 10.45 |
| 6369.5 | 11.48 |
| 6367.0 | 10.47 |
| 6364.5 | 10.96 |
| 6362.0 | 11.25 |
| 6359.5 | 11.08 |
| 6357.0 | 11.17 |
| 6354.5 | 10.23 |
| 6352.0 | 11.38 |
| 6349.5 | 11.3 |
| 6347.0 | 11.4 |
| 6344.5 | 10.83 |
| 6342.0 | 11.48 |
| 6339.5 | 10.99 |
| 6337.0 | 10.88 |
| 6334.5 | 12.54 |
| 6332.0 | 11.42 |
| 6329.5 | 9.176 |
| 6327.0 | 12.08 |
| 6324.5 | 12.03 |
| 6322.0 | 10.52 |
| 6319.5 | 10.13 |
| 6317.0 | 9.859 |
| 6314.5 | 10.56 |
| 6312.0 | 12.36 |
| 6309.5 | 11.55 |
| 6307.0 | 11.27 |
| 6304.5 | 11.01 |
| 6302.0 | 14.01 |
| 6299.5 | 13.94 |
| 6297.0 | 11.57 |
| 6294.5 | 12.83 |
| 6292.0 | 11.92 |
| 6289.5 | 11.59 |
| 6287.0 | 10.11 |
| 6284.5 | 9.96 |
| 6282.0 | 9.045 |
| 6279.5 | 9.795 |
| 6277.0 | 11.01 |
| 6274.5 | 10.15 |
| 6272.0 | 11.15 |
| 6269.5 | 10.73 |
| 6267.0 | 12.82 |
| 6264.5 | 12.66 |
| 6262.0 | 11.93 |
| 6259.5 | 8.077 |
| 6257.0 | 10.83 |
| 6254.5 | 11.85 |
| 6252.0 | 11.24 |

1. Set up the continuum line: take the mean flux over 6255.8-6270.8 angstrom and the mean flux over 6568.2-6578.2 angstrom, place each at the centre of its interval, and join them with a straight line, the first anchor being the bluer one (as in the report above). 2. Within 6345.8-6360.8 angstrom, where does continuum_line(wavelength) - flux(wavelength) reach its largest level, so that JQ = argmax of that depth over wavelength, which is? 6354.5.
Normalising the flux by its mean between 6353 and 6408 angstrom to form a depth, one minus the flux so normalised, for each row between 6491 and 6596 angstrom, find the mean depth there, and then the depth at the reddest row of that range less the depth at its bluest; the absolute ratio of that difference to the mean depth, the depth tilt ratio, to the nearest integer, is 0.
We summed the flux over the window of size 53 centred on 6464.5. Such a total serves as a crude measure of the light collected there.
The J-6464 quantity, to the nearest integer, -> 236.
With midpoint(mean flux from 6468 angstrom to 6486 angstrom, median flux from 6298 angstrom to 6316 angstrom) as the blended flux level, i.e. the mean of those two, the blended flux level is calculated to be 11.5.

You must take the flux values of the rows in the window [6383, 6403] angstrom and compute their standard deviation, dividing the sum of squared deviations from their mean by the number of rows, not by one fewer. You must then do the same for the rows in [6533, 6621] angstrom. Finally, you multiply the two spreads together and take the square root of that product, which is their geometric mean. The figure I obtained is 3.4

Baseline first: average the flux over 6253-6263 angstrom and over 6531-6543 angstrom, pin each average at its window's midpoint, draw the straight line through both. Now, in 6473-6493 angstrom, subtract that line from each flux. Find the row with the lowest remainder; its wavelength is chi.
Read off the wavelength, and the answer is 6489.5 angstrom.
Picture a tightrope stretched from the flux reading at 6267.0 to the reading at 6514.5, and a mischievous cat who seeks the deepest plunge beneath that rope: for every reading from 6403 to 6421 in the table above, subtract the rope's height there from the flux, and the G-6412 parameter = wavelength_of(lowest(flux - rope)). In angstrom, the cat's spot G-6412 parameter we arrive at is 6417.0 angstrom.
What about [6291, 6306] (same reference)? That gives 6304.5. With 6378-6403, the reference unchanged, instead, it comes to 6397.0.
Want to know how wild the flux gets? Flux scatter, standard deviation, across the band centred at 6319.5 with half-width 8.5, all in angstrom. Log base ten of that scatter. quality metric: 0.0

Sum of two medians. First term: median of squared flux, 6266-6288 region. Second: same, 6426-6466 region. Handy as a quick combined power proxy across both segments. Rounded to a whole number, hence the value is 217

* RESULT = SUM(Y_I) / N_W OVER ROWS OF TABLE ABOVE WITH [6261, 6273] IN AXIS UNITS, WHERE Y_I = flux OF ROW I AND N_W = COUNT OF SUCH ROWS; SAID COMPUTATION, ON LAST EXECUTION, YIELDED 11.9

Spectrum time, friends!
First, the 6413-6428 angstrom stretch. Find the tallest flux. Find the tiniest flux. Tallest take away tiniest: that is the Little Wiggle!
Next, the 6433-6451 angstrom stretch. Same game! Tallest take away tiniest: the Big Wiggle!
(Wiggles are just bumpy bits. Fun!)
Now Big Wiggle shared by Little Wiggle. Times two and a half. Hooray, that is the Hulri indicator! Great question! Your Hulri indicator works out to 2.5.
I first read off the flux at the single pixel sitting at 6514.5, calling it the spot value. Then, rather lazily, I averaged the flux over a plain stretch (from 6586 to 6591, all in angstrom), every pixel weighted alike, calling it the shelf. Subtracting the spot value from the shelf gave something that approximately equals 1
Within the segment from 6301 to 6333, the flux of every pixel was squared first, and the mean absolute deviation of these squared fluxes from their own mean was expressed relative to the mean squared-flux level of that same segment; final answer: 0.17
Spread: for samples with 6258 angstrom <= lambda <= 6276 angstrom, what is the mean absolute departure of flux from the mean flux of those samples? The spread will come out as 1.2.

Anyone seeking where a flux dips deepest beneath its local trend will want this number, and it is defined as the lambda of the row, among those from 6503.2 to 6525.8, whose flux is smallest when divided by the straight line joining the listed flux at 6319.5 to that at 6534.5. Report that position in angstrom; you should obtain 6522.0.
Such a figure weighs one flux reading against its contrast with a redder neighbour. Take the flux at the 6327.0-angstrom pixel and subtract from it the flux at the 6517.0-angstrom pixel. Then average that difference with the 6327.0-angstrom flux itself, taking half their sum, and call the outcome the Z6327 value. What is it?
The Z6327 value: 5.7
